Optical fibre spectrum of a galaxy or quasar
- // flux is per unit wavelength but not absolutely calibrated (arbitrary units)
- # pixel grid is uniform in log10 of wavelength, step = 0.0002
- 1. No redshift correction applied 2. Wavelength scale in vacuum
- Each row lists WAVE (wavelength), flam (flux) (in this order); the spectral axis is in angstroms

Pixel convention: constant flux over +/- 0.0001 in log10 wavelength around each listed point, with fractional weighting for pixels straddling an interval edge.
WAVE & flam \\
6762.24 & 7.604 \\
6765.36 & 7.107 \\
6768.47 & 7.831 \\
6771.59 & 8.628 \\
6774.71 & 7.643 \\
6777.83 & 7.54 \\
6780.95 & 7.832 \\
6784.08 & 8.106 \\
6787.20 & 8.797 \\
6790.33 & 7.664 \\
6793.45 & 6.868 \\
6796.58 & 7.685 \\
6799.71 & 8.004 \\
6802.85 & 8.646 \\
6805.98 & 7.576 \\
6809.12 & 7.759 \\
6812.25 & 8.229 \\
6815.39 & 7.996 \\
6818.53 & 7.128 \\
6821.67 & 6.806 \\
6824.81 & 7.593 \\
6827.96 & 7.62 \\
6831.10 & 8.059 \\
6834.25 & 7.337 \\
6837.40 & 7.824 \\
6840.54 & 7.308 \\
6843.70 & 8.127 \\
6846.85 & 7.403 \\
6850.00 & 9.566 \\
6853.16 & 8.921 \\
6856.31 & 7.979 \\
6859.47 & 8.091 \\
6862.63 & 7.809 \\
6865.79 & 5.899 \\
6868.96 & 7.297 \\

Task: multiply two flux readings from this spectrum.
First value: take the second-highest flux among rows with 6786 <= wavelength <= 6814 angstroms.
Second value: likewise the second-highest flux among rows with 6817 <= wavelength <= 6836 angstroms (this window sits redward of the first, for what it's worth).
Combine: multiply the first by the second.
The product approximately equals 65.9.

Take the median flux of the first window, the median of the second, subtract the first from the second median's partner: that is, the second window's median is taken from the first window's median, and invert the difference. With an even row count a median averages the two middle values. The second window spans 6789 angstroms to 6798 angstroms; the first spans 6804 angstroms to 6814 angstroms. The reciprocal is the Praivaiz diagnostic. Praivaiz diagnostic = 11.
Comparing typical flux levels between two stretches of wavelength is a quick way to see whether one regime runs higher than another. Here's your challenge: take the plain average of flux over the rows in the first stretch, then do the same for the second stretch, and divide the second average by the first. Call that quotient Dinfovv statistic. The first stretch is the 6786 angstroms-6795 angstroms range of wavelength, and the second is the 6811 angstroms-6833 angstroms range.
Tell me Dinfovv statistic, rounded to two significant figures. 0.98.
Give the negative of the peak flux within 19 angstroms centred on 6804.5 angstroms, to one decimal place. -8.6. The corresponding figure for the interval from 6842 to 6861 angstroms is -9.6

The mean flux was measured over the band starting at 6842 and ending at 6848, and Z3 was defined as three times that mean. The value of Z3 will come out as 23.3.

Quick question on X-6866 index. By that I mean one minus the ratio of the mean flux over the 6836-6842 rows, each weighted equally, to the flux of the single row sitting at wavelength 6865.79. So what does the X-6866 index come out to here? -0.28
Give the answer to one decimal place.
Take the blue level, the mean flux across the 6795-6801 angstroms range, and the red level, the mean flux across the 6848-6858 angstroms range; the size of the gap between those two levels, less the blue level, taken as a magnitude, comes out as 6.9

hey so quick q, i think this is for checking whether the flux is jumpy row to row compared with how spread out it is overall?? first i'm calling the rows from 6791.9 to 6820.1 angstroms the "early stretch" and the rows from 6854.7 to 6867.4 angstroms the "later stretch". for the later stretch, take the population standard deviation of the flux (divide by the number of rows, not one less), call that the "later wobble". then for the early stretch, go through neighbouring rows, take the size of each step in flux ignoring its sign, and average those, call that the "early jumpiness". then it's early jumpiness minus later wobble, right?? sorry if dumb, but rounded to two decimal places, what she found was -0.32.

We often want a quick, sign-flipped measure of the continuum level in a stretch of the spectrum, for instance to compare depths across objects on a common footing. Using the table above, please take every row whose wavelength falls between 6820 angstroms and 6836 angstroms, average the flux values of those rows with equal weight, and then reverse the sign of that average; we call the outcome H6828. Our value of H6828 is -7.48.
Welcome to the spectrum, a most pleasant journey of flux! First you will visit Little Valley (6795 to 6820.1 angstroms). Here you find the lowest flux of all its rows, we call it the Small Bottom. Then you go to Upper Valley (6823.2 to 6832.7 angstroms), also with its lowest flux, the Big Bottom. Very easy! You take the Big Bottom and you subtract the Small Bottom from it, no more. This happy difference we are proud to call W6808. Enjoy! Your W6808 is 0.5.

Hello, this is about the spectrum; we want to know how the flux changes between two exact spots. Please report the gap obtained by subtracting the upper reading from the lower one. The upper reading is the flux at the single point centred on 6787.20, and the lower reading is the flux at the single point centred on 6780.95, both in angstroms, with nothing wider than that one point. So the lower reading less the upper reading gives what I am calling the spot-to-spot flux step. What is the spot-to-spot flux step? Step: -1.0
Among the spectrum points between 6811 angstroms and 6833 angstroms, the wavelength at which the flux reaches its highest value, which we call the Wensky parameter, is 6812.25 angstroms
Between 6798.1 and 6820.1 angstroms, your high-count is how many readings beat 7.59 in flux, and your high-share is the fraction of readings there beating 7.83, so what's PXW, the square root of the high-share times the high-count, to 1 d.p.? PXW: 1.7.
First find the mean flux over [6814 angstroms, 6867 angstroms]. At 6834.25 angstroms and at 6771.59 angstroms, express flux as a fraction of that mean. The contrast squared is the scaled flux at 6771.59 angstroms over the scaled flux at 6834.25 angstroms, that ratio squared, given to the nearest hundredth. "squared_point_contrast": 1.38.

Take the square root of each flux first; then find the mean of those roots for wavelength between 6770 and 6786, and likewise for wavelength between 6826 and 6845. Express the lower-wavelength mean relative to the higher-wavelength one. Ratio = 1.02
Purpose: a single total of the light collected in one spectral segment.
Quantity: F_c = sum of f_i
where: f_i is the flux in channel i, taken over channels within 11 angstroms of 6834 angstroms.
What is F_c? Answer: 53.9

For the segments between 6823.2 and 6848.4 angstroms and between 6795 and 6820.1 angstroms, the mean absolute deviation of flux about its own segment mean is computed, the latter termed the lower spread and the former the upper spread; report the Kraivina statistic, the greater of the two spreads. 0.34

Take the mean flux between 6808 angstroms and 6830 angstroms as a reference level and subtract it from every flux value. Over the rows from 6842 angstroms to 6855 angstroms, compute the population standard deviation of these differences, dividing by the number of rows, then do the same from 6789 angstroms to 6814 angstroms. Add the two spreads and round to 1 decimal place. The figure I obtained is 1.3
